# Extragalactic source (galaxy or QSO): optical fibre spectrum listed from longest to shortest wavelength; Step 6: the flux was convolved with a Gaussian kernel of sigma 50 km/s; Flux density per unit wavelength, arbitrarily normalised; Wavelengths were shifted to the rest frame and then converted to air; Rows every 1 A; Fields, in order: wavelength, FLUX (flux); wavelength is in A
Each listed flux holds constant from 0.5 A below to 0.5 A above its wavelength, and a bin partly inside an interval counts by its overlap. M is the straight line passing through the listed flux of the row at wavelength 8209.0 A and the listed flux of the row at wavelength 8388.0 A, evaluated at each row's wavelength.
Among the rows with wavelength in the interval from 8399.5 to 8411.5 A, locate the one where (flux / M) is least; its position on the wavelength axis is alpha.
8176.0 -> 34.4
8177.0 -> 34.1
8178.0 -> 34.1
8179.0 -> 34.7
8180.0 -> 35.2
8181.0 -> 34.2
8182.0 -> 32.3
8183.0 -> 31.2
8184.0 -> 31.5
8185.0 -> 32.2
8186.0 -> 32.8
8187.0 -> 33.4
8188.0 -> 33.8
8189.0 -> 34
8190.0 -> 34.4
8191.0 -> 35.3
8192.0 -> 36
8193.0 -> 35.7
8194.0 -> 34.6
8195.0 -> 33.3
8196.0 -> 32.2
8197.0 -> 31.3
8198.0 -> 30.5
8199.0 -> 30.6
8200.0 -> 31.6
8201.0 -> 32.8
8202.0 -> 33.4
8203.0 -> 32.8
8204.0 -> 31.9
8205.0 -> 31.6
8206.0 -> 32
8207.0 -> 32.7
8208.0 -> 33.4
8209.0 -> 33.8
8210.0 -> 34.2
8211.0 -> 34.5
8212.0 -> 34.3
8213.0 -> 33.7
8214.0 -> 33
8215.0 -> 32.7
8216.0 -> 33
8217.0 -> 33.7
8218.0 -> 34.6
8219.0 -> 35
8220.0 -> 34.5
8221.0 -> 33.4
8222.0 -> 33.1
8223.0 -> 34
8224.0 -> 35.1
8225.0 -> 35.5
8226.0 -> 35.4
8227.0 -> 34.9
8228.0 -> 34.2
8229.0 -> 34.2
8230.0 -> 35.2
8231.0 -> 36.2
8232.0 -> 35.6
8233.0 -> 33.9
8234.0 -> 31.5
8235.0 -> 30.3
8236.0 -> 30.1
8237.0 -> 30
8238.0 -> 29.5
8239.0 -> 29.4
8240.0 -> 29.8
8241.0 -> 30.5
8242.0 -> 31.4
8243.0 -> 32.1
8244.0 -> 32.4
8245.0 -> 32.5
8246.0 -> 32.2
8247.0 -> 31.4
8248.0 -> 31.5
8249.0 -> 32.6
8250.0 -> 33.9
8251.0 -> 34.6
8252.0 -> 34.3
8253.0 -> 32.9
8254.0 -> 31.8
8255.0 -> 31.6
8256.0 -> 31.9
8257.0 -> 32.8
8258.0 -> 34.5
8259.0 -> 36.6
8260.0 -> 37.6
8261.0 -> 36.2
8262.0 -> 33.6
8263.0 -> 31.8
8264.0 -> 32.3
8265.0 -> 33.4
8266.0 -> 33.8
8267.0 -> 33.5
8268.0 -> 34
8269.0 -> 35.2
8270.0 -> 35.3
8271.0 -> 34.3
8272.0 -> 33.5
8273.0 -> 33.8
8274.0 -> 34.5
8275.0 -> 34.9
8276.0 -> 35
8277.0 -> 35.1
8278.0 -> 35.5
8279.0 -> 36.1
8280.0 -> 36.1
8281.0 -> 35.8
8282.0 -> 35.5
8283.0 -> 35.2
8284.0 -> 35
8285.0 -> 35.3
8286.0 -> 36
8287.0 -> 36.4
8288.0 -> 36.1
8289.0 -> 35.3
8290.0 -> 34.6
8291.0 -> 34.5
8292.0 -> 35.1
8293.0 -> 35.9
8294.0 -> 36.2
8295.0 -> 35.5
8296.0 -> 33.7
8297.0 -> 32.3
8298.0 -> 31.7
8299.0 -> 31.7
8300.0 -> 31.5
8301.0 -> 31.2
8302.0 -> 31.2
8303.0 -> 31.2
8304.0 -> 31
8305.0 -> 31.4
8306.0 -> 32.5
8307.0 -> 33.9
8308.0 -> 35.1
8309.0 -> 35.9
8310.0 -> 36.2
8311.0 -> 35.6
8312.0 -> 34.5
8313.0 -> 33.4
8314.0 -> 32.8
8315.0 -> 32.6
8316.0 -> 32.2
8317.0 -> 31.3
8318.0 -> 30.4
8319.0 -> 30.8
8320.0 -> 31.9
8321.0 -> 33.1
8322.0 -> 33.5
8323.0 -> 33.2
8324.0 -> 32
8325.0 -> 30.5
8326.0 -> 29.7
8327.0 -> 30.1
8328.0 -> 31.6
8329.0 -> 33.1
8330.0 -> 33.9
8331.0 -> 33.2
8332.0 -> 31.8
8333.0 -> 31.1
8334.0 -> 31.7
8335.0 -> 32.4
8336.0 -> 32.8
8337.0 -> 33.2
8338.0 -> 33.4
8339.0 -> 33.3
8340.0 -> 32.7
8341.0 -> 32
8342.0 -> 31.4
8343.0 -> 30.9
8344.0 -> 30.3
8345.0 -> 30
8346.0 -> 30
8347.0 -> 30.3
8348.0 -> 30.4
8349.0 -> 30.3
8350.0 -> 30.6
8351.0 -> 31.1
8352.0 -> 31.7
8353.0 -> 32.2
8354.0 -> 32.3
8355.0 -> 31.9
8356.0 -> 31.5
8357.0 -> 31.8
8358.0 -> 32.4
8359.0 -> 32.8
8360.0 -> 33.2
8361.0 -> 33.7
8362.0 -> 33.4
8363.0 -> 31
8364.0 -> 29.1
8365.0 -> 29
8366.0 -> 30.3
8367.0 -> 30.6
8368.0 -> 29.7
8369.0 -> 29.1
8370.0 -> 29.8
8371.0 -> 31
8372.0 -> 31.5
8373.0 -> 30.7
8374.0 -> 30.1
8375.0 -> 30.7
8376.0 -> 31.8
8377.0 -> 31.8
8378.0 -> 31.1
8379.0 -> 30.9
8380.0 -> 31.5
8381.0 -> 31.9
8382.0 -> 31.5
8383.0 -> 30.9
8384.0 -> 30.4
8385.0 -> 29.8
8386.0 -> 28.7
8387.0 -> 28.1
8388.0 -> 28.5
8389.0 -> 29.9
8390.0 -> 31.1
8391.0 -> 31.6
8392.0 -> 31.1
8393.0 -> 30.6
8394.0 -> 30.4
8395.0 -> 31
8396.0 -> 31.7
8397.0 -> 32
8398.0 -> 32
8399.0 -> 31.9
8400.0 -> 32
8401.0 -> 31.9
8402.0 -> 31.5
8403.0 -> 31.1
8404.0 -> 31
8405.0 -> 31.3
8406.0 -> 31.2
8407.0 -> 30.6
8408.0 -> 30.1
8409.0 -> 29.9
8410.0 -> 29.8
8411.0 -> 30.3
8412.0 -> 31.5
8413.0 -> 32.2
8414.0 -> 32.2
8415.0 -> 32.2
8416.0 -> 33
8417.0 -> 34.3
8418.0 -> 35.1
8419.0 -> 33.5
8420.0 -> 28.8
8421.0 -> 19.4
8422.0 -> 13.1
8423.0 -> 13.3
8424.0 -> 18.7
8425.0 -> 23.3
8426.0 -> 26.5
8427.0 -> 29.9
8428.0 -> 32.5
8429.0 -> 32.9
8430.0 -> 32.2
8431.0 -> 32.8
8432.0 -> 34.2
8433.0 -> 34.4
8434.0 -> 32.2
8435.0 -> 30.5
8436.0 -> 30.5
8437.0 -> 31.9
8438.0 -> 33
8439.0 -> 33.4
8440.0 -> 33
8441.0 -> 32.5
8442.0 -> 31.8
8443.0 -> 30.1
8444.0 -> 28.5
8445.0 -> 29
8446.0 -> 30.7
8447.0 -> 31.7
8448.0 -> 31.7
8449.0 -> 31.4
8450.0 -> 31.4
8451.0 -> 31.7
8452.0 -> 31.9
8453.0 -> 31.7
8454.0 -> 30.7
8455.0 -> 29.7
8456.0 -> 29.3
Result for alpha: 8410.0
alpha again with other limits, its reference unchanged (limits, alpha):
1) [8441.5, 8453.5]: 8444.0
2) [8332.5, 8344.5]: 8344.0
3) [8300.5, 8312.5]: 8304.0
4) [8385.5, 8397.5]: 8387.0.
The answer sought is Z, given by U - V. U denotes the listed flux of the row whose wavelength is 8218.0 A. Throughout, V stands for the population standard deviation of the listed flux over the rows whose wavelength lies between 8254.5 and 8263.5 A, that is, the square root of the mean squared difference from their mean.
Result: 32.5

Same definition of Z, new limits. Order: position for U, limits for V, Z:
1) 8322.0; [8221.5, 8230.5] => 32.7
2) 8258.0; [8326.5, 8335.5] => 33.4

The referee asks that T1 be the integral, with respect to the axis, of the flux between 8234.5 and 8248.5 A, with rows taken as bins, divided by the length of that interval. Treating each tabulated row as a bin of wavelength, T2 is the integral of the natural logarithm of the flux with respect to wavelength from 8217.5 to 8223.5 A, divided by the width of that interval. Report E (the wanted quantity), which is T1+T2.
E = 34.5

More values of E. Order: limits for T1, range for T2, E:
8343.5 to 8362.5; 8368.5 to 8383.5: 35.0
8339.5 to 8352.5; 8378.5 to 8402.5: 34.3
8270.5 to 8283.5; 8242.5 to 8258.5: 38.5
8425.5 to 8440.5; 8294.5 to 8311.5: 35.5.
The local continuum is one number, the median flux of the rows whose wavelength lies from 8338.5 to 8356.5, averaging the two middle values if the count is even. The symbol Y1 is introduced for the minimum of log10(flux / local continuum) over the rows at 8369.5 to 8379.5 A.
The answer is -0.021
